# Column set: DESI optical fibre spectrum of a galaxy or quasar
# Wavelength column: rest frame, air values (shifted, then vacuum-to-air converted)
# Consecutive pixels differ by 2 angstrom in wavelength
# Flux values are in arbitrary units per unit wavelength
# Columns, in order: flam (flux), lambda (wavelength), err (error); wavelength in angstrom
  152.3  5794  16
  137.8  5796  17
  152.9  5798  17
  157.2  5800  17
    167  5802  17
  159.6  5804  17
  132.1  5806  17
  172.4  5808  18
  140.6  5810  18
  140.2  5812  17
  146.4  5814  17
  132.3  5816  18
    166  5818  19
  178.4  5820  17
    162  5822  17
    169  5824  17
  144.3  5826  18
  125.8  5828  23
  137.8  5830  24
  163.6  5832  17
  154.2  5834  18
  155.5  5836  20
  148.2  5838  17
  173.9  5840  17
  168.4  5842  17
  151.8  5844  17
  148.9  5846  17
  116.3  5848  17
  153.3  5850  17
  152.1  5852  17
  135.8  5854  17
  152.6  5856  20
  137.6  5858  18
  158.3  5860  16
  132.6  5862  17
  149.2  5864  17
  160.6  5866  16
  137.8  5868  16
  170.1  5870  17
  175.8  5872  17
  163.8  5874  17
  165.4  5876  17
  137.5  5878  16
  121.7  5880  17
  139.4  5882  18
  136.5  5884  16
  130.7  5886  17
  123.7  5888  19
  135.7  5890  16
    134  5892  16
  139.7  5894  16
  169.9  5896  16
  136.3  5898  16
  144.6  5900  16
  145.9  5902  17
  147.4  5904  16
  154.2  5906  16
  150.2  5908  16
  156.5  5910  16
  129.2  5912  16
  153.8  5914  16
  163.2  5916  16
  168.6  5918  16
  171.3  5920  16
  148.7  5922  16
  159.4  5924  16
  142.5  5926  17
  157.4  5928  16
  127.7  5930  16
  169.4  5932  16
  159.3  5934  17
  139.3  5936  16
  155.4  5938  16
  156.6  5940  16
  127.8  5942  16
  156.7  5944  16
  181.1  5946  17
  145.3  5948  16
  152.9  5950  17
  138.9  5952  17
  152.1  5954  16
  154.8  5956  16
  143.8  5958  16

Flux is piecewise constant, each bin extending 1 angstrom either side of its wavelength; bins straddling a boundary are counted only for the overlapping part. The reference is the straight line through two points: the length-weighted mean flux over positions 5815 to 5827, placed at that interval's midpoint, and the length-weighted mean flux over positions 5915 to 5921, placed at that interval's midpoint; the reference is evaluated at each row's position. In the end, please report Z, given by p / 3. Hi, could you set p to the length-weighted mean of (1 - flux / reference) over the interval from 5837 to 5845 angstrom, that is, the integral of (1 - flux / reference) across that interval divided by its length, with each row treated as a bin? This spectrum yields 0.00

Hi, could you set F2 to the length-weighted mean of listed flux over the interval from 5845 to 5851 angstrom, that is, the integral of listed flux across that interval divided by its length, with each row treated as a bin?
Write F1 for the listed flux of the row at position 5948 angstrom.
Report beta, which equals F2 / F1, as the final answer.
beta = 0.96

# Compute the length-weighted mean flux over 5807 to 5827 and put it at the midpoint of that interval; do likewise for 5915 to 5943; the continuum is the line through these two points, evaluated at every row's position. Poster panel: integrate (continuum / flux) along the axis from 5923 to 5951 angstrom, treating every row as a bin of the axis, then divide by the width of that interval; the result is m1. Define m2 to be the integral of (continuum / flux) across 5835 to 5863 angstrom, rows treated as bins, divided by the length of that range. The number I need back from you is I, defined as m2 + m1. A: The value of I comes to 2.06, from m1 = 1.016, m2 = 1.05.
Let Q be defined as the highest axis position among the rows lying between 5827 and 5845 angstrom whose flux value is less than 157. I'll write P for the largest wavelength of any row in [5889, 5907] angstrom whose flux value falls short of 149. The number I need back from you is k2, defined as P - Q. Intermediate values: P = 5904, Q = 5844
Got 60 angstrom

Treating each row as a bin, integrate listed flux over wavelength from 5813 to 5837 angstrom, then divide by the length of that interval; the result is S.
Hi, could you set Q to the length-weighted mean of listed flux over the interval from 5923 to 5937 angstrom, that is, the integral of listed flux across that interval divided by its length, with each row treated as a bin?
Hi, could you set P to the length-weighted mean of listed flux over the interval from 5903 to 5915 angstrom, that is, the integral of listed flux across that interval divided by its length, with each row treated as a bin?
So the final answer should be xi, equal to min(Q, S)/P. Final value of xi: 1.01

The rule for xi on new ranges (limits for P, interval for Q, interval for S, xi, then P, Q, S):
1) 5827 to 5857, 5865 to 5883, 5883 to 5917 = 0.97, 149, 152.5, 144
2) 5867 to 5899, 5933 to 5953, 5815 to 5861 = 1.04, 145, 151.3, 152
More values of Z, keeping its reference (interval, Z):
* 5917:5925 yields 0.01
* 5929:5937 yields 0.04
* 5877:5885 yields 0.06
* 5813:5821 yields 0.01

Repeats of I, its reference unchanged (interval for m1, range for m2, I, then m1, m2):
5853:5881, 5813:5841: 2.06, 1.041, 1.02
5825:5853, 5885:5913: 2.13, 1.046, 1.09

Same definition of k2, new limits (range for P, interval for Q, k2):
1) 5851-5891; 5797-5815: 76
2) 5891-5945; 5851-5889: 54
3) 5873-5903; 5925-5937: -34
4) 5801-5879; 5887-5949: -70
